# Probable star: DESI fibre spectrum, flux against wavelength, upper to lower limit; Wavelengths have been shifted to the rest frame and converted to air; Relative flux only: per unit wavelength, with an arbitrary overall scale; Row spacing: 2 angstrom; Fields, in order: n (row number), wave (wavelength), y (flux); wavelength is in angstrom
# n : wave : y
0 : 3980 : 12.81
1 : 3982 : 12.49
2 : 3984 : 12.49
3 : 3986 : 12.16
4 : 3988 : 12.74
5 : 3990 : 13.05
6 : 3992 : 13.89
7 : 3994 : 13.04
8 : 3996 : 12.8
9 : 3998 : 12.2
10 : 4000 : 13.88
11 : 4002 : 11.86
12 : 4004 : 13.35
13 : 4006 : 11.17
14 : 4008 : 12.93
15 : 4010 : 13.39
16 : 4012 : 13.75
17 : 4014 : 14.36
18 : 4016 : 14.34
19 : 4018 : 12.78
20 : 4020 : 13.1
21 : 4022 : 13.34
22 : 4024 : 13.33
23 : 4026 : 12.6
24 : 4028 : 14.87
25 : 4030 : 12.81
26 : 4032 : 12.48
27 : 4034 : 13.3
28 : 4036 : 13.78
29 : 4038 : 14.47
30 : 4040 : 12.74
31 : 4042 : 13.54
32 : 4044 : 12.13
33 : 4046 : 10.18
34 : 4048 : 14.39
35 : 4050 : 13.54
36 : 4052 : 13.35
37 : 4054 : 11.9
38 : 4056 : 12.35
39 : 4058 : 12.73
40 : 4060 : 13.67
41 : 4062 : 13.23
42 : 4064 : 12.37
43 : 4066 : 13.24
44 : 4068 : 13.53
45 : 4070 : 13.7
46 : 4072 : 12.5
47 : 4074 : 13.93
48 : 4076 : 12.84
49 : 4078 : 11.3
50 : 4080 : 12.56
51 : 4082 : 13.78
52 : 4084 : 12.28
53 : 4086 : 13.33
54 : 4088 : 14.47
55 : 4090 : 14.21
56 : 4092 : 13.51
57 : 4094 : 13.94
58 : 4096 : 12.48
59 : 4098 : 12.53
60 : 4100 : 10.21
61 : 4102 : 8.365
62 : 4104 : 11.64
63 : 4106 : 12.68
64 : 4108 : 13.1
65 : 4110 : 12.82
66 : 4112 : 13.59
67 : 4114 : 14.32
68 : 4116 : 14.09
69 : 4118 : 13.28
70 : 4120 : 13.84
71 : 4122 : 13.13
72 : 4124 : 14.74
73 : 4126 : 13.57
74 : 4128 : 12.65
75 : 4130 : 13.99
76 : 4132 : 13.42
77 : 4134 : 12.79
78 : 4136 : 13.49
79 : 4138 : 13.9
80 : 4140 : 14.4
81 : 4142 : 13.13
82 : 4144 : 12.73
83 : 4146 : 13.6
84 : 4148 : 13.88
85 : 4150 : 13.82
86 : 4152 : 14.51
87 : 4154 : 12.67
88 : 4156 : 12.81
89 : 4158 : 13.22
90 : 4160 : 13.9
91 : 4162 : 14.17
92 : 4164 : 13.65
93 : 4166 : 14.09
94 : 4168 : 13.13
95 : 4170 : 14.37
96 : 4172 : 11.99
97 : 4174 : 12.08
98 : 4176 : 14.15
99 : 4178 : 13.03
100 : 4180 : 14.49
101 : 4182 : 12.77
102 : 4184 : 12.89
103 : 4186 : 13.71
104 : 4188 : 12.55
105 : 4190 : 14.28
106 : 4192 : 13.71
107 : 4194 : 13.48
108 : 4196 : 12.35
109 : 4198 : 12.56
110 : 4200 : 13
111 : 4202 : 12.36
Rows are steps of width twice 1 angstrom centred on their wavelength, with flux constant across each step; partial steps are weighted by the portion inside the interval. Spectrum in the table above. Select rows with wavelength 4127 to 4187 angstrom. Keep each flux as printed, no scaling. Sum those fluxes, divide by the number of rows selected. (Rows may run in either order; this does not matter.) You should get 13.4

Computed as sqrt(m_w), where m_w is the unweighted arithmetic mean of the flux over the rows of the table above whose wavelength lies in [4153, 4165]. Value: 3.661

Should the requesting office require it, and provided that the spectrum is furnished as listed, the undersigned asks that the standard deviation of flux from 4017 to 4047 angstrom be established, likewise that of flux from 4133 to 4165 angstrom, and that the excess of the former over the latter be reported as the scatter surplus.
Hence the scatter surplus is 0.5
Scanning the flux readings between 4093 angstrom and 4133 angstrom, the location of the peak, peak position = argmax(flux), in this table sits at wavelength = 4124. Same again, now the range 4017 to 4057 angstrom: 4028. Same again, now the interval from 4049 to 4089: 4088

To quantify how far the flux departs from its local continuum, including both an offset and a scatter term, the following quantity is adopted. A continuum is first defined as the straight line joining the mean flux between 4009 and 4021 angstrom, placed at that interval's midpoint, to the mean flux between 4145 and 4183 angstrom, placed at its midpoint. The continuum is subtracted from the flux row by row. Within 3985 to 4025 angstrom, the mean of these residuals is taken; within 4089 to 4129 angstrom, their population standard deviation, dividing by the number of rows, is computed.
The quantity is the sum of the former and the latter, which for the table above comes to 0.9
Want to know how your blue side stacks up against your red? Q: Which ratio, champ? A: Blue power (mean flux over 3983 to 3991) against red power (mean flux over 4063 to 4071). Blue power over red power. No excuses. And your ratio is 0.95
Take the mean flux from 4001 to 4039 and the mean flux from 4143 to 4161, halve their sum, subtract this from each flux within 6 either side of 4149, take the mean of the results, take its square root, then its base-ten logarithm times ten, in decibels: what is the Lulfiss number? -3.8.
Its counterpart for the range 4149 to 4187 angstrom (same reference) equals -5.4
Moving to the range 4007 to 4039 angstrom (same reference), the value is -4.7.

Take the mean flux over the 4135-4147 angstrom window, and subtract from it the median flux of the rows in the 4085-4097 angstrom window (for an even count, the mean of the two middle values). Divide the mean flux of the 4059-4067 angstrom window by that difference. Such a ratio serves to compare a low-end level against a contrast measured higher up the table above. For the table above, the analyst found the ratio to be -72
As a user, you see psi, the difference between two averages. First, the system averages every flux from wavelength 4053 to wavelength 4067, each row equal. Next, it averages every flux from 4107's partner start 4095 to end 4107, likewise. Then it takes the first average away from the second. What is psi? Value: -1.5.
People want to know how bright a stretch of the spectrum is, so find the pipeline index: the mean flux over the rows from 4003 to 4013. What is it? 12.9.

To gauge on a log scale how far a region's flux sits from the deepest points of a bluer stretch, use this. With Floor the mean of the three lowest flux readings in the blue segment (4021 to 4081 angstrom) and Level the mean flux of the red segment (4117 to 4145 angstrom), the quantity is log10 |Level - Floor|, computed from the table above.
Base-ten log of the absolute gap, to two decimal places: 0.38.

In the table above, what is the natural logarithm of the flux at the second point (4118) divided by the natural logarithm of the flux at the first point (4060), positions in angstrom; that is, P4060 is 0.99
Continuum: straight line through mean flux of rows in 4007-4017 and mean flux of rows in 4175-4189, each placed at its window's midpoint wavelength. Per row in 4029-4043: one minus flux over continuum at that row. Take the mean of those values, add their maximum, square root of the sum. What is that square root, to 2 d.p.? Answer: 0.34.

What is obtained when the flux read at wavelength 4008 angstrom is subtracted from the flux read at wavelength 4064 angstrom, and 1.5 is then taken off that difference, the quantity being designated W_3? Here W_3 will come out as -2.1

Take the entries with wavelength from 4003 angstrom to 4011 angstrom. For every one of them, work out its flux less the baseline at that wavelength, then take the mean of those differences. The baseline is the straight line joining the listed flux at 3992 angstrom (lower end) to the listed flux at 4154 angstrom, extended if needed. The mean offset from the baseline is -1.1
